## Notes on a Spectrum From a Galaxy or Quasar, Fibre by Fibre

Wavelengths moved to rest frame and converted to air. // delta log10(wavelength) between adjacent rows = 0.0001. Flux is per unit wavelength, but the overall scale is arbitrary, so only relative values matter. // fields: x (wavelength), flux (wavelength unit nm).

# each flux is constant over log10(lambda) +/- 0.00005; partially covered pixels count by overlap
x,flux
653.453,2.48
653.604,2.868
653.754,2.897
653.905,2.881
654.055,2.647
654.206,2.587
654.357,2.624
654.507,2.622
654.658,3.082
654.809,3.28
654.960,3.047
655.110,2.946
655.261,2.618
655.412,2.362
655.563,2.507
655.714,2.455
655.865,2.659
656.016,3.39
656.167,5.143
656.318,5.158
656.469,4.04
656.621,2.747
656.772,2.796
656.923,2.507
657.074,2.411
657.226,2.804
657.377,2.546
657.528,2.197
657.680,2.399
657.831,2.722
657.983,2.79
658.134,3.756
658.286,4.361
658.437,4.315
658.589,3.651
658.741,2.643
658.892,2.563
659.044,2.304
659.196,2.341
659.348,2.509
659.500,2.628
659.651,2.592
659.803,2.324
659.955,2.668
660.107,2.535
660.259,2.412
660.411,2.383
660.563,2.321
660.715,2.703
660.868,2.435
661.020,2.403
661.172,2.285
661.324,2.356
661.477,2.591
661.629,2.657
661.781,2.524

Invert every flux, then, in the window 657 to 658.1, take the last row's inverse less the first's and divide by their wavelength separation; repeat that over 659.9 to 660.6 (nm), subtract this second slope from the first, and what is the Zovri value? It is -0.2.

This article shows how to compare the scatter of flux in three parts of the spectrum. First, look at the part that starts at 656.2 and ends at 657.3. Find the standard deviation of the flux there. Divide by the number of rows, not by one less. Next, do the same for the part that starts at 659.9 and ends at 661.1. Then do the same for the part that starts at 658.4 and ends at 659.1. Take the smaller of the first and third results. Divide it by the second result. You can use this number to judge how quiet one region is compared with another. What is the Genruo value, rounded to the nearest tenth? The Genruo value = 5.9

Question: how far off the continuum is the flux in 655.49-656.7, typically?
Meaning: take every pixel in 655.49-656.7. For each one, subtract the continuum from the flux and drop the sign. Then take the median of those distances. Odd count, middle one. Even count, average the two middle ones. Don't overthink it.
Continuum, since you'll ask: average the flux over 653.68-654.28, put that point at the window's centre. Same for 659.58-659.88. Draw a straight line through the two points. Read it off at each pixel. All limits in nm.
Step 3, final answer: 0.5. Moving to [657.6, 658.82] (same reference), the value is 0.7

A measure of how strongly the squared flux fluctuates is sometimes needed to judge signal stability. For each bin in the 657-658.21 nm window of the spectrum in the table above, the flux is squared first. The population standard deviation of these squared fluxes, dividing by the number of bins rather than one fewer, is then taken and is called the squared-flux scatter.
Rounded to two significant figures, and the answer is 2.7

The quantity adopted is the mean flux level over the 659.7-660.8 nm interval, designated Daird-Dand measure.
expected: 2.48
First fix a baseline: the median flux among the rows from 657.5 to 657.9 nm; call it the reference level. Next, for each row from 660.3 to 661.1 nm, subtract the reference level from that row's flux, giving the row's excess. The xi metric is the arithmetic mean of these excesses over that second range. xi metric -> 0.05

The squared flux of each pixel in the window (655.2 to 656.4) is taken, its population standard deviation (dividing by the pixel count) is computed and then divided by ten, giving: 0.9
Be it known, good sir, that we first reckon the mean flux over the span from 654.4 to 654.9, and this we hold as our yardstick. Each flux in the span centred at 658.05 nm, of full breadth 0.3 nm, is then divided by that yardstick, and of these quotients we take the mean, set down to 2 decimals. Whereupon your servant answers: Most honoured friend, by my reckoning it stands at 1.09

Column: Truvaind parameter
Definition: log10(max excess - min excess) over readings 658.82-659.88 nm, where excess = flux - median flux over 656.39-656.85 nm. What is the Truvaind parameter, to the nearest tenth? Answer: -0.5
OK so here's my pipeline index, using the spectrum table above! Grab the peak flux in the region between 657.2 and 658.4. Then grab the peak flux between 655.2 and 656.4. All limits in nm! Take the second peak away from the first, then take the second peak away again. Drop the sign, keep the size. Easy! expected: 6.0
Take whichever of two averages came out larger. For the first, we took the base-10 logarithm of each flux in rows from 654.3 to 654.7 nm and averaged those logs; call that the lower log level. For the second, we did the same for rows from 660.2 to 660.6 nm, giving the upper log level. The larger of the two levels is 0.44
